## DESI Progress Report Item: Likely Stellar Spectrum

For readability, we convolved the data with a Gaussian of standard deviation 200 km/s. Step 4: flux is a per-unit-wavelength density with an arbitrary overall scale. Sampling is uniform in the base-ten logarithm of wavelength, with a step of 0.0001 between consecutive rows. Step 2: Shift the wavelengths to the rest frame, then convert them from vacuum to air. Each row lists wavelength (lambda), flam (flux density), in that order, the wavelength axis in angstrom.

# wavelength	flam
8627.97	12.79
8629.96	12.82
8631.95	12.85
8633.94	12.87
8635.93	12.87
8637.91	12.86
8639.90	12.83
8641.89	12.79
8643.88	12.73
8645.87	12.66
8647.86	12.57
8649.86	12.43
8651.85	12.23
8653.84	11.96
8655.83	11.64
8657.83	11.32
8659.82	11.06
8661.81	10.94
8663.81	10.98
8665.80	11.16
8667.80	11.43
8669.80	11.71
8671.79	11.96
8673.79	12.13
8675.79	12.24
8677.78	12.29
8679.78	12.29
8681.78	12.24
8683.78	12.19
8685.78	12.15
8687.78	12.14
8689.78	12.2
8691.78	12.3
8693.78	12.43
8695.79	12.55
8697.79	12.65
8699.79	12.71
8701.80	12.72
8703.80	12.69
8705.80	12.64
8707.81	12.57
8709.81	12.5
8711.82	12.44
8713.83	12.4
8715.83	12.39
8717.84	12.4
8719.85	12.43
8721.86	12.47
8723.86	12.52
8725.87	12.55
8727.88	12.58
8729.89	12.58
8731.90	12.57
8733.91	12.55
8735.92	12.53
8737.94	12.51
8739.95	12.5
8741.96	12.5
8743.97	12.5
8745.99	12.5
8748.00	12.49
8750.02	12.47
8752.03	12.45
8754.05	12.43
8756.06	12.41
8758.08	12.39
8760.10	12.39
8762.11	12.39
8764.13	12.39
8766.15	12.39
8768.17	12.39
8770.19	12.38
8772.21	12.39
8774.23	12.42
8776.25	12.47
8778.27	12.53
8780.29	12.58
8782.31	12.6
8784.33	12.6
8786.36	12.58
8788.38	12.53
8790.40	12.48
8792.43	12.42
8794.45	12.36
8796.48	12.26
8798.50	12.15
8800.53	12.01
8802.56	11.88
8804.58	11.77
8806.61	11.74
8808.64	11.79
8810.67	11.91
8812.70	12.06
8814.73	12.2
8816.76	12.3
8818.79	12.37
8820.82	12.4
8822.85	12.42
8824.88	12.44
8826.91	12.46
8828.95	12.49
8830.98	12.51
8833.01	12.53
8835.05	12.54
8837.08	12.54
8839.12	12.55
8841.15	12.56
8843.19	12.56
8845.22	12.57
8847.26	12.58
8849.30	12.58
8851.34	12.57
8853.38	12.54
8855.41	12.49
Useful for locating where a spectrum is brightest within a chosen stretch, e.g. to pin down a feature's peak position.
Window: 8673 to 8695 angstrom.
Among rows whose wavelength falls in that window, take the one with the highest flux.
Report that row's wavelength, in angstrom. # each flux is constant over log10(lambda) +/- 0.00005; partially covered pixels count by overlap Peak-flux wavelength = 8693.78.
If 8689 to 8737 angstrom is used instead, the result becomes 8701.80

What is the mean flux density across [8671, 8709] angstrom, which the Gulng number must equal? 12.4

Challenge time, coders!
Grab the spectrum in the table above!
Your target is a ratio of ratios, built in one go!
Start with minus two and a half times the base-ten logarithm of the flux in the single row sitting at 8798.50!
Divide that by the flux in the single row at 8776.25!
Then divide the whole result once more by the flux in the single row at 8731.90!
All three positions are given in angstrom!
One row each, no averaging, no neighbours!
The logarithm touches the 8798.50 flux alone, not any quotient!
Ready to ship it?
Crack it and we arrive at -0.0173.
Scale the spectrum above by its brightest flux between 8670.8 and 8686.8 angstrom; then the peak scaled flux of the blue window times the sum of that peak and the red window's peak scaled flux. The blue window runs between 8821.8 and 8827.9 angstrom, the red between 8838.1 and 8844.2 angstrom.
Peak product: 2.06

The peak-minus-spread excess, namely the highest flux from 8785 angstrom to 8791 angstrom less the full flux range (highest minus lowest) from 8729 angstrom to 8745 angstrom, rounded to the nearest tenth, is 12.5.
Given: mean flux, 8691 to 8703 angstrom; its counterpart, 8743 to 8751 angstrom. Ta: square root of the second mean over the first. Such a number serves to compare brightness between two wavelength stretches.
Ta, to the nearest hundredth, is 1.00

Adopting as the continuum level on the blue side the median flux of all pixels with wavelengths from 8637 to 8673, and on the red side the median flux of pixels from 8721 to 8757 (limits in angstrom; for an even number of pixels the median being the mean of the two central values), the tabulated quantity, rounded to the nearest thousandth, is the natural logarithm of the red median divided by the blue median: 0.044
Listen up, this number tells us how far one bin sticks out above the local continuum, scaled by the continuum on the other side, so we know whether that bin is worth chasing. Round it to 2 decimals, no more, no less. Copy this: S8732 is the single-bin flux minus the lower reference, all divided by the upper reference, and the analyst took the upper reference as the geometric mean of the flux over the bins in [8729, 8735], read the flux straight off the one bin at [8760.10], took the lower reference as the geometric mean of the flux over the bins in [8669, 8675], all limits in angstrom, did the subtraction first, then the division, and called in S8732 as 0.04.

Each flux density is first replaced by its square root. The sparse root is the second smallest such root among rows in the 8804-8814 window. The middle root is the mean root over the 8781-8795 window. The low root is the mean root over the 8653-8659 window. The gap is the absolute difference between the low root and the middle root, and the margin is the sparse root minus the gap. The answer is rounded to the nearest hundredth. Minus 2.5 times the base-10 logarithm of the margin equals -1.30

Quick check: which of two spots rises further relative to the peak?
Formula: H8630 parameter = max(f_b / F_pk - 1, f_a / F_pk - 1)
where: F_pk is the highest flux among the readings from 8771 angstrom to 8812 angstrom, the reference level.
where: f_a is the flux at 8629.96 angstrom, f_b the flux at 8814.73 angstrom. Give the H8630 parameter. 0.017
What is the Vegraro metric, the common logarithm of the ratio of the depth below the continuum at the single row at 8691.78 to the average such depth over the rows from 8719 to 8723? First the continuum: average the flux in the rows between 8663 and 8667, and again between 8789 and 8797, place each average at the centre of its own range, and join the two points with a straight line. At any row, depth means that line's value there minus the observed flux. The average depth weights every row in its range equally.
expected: 0.1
